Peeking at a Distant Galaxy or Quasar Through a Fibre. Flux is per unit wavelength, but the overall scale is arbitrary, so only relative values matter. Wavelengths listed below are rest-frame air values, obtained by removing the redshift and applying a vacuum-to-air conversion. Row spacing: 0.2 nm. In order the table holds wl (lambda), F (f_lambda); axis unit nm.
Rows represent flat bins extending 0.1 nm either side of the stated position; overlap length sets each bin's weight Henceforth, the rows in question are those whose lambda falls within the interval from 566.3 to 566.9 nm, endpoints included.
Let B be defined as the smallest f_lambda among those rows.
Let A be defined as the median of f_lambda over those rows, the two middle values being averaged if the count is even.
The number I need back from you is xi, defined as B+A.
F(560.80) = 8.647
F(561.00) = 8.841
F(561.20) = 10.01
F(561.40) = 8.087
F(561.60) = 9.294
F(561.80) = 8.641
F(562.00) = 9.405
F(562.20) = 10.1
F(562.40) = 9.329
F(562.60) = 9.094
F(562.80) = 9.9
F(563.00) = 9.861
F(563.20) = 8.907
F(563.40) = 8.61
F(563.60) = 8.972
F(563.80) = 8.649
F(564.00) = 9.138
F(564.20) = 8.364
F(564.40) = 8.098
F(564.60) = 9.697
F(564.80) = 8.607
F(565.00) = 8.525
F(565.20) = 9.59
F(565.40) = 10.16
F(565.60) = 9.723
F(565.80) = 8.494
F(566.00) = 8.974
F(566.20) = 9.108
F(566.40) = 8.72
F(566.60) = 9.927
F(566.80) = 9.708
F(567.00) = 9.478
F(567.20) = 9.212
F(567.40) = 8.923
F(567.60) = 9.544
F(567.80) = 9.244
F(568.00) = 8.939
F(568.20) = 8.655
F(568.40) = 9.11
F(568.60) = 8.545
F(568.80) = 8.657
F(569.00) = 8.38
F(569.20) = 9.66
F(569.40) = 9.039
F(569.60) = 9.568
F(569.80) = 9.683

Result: 18.4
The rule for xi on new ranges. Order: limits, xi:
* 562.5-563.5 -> 17.7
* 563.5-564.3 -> 17.2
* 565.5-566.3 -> 17.5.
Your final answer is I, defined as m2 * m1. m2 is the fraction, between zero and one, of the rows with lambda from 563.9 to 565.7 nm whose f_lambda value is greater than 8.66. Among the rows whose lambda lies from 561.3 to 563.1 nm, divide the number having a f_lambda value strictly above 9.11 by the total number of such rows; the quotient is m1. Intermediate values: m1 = 0.67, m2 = 0.56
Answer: 0.37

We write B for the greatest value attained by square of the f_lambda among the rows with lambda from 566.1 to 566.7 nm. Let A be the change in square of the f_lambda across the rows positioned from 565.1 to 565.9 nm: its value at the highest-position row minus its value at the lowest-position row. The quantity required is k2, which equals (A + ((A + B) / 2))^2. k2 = 382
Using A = -20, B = 99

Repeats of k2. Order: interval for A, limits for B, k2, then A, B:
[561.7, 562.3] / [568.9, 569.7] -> 7686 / 27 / 93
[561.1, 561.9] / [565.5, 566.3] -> 80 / -26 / 95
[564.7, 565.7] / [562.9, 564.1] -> 6289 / 20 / 97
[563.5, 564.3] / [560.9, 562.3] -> 1239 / -11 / 102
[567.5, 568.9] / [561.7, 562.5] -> 718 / -16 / 102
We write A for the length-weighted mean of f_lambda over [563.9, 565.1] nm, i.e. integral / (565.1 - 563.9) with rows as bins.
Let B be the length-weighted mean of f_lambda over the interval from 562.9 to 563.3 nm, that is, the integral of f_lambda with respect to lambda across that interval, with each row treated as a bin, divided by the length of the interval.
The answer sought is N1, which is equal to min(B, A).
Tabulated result 8.74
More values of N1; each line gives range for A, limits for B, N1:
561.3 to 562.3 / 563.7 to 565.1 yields 8.73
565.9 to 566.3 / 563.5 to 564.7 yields 8.82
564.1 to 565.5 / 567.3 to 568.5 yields 9.01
